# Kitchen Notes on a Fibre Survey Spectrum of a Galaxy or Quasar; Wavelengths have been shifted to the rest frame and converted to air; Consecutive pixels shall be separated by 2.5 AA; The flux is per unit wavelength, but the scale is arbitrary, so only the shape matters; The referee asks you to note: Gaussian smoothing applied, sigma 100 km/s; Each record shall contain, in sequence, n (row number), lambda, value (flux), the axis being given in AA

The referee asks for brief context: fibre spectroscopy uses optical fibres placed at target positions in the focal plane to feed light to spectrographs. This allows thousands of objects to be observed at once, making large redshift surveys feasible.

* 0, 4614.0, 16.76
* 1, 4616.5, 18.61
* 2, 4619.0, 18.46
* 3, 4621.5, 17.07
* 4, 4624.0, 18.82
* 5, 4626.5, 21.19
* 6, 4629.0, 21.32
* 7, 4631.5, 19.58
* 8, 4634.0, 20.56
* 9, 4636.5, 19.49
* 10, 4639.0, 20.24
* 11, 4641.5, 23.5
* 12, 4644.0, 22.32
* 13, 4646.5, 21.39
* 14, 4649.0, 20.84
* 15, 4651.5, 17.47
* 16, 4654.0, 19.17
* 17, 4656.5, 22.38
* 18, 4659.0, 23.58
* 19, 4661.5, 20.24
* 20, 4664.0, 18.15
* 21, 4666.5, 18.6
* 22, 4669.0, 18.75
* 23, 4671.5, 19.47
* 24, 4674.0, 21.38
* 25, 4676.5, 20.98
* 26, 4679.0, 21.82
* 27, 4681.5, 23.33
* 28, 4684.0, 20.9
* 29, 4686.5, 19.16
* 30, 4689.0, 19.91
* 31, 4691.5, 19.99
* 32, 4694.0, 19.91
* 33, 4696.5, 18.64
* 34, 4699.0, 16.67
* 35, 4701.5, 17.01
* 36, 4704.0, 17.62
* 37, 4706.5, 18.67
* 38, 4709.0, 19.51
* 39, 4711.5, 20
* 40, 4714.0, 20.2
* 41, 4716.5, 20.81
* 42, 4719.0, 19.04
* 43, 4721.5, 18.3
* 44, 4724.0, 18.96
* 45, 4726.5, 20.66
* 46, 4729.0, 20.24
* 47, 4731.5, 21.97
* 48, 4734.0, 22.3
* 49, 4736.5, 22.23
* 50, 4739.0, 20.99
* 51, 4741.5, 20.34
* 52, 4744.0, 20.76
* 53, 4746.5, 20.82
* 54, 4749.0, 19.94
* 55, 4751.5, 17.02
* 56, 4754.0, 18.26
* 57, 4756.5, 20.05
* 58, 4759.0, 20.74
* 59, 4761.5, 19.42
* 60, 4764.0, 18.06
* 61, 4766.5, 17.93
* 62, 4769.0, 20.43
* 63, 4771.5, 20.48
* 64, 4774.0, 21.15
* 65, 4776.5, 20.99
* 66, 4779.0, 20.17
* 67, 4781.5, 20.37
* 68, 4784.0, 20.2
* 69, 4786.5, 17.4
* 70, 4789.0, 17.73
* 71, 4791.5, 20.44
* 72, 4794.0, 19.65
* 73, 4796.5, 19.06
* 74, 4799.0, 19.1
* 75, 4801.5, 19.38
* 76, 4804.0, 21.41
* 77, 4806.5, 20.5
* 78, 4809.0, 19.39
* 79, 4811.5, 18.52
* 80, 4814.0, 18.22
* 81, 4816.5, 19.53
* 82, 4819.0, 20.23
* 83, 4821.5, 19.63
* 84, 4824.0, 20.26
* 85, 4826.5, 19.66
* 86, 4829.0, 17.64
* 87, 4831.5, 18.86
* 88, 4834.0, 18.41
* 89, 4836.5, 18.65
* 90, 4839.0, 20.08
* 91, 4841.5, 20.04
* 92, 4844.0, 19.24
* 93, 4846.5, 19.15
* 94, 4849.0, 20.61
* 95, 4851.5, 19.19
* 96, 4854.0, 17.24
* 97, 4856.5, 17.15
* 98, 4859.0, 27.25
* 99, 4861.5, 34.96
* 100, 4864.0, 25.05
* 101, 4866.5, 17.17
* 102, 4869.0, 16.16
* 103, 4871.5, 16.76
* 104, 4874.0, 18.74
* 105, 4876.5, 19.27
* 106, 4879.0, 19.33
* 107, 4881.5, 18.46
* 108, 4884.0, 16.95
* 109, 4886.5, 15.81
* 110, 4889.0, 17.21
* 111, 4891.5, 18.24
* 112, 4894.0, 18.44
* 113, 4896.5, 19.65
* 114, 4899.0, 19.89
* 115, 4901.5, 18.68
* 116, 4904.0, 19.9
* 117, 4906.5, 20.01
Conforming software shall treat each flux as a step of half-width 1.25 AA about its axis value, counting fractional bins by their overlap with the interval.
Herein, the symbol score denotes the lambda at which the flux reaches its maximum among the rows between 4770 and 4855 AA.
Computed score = 4804.0 AA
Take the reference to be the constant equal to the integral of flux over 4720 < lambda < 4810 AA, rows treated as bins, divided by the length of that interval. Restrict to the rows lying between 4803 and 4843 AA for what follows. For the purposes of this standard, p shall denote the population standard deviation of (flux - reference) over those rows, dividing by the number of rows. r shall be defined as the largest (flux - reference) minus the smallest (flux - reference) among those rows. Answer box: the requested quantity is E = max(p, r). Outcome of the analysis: 3.8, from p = 1.0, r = 3.8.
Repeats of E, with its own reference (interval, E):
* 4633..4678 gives 6.1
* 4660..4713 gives 6.7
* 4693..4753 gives 5.6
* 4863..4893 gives 9.2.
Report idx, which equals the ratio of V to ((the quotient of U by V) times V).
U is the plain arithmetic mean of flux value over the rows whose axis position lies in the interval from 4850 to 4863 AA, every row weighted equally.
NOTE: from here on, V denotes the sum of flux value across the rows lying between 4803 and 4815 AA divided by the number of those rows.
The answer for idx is 0.85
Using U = 23.2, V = 19.6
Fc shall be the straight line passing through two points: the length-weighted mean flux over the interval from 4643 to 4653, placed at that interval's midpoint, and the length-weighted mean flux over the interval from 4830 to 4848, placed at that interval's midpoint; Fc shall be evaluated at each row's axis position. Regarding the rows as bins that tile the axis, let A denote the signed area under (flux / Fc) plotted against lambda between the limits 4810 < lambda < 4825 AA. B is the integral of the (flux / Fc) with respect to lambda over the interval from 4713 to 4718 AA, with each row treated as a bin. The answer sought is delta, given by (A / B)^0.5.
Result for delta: 1.71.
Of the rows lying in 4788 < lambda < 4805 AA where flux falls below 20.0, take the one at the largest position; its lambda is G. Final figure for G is 4801.5 AA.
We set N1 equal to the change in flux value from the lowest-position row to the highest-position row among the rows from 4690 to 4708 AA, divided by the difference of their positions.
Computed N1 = -0.09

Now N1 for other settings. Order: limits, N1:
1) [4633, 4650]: 0.02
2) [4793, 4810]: -0.02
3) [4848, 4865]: 0.30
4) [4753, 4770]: 0.14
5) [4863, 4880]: -0.38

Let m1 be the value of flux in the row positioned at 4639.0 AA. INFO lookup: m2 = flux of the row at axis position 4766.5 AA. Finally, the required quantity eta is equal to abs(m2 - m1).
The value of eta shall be 2.3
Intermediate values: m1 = 20.24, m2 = 17.93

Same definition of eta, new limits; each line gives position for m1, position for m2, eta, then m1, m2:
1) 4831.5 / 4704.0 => 1.2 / 18.86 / 17.62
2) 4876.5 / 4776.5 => 1.7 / 19.27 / 20.99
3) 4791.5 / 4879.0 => 1.1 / 20.44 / 19.33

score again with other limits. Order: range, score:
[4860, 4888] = 4861.5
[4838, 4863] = 4861.5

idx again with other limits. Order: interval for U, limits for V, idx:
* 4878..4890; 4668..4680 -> 1.17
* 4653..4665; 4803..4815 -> 0.95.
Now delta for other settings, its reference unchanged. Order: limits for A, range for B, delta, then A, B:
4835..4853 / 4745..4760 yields 1.11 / 18.3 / 15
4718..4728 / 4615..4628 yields 0.90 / 9.7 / 12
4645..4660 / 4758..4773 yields 1.01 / 15.3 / 15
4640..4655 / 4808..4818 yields 1.25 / 15.3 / 10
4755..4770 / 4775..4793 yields 0.90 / 14.8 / 18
